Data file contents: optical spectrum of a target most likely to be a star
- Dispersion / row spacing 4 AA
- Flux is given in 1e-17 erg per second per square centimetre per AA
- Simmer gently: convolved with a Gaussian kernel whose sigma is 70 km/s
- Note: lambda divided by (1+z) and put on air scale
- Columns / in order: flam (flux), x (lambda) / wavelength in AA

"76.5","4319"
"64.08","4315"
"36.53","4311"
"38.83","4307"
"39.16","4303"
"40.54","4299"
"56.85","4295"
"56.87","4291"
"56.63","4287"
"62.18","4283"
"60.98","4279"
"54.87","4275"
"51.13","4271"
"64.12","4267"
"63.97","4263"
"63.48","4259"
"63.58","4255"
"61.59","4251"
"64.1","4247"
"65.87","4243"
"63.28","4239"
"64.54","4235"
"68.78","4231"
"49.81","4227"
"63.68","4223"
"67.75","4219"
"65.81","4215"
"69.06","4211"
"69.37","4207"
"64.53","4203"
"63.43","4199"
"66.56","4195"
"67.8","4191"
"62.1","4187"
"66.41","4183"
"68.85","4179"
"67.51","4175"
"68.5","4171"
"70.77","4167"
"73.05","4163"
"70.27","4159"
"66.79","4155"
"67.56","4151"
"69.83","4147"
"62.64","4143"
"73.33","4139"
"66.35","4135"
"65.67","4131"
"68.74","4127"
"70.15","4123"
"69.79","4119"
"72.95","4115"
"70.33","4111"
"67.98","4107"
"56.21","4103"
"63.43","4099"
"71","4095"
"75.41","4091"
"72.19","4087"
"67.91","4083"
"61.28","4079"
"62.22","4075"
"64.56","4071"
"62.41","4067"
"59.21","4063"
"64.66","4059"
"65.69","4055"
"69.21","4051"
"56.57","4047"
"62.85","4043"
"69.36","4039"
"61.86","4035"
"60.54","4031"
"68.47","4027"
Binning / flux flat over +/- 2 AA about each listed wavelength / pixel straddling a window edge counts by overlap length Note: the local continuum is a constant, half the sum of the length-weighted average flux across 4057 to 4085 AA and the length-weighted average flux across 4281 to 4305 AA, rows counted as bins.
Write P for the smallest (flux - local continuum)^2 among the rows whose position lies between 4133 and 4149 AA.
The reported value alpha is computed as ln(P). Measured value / 3.2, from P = 25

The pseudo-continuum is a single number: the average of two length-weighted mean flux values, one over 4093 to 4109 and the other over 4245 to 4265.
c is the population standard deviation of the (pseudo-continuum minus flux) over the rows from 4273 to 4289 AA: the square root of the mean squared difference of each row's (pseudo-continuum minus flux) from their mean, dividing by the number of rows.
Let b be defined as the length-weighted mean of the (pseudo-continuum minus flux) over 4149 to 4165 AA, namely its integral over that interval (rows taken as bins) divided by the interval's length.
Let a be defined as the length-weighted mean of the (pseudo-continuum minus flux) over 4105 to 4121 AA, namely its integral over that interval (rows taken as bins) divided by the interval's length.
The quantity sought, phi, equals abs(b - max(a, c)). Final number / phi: 8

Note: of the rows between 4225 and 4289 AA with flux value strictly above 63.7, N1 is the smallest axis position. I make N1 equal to 4231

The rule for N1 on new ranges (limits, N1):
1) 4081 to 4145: 4083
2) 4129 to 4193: 4131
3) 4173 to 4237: 4175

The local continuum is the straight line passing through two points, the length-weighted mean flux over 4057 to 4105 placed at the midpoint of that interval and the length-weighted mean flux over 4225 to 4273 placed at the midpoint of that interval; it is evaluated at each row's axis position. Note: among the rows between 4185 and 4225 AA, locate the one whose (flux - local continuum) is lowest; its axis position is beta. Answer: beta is 4187 AA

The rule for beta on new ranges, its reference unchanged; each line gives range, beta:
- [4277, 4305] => 4303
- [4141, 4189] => 4143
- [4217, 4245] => 4227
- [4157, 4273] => 4227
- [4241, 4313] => 4311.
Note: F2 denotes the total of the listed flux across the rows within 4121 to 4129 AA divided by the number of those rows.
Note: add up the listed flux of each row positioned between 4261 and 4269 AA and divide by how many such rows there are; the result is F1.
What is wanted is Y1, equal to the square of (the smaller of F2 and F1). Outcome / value 4102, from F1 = 64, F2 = 69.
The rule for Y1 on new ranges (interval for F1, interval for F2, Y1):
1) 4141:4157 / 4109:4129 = 4450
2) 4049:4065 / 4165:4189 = 4185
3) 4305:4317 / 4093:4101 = 2160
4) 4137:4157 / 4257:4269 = 4078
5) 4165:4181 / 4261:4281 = 3483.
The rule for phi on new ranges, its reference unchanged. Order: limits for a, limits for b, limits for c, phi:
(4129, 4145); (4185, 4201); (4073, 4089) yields 5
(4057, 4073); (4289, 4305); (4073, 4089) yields 11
